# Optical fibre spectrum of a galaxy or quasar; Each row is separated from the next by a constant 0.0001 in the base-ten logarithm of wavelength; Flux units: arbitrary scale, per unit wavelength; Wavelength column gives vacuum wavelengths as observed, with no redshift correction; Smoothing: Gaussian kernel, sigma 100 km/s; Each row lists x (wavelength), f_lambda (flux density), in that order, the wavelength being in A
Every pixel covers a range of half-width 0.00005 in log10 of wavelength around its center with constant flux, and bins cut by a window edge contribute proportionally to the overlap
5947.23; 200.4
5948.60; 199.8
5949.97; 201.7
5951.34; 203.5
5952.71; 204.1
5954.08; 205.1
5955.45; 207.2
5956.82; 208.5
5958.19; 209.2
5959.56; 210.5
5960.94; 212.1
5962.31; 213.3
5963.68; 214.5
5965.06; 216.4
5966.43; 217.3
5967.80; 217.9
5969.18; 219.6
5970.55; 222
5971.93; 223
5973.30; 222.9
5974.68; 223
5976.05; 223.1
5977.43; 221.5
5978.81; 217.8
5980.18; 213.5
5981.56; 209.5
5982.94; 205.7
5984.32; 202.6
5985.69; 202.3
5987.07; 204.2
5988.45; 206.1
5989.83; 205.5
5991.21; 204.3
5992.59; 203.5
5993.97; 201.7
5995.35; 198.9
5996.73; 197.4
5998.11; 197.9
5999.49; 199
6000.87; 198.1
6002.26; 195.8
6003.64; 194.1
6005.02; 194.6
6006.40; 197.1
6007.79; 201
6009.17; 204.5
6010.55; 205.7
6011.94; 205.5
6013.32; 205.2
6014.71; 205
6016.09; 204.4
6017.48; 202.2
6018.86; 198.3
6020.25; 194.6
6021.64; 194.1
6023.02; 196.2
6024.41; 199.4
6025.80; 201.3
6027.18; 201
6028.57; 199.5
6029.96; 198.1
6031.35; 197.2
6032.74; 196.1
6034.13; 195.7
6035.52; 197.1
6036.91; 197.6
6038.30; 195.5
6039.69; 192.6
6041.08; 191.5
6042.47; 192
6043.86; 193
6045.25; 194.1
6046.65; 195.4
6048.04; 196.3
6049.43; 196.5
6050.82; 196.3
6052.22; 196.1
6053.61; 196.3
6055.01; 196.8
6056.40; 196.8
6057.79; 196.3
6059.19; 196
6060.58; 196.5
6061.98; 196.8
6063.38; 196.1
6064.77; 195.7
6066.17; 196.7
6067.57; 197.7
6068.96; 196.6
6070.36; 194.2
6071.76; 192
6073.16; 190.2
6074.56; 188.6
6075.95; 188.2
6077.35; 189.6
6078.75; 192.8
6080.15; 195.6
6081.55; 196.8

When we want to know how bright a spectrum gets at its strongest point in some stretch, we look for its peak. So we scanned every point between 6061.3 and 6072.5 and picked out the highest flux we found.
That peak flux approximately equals 197.7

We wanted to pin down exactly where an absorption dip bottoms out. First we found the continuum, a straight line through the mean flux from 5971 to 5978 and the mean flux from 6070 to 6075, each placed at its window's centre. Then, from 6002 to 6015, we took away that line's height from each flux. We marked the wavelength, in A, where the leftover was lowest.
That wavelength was 6003.64 A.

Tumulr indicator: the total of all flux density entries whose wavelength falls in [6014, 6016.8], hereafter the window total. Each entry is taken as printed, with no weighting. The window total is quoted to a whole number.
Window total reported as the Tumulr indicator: 409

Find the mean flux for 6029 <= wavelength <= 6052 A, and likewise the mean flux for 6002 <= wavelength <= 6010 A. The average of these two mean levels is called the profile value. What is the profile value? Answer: 197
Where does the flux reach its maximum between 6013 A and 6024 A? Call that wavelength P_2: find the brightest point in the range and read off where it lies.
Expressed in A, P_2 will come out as 6013.32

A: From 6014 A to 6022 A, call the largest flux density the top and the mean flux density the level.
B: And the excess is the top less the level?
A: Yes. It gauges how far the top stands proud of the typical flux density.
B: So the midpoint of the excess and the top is 105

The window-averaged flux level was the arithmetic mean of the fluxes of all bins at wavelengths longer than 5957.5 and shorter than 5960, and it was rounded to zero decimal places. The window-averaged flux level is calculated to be 210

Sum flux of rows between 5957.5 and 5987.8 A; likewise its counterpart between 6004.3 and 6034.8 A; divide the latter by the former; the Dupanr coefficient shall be 0.931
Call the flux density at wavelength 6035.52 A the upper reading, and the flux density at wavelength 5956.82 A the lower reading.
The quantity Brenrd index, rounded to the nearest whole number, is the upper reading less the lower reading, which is -11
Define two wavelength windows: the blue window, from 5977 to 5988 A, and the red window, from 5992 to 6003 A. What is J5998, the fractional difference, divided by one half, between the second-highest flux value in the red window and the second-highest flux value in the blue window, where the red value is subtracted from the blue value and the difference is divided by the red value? 0.16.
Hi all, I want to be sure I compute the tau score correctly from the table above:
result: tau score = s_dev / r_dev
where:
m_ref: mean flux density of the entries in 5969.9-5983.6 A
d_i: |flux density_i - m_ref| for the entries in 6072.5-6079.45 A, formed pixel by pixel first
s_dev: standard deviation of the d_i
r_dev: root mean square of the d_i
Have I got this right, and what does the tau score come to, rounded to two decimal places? 0.06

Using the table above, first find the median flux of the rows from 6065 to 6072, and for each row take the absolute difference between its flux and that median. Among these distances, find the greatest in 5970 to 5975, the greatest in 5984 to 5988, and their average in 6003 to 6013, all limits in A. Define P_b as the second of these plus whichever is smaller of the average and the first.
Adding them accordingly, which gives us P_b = 13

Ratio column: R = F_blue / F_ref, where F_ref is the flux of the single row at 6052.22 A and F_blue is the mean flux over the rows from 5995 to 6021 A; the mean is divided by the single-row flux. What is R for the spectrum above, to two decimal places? 1.02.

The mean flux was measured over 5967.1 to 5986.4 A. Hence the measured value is 216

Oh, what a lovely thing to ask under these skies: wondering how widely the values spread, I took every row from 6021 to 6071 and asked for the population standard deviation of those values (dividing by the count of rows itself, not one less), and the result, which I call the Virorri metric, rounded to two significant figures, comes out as 2.1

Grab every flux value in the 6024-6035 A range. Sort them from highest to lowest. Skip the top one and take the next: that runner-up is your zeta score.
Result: 201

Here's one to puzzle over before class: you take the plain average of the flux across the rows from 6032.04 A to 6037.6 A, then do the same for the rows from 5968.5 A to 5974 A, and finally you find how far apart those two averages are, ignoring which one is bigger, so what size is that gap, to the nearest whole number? 25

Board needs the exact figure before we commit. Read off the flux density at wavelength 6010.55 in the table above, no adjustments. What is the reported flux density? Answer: 205.7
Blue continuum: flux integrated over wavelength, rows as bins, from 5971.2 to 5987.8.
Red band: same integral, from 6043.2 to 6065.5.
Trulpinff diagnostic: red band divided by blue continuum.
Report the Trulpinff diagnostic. 1.2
